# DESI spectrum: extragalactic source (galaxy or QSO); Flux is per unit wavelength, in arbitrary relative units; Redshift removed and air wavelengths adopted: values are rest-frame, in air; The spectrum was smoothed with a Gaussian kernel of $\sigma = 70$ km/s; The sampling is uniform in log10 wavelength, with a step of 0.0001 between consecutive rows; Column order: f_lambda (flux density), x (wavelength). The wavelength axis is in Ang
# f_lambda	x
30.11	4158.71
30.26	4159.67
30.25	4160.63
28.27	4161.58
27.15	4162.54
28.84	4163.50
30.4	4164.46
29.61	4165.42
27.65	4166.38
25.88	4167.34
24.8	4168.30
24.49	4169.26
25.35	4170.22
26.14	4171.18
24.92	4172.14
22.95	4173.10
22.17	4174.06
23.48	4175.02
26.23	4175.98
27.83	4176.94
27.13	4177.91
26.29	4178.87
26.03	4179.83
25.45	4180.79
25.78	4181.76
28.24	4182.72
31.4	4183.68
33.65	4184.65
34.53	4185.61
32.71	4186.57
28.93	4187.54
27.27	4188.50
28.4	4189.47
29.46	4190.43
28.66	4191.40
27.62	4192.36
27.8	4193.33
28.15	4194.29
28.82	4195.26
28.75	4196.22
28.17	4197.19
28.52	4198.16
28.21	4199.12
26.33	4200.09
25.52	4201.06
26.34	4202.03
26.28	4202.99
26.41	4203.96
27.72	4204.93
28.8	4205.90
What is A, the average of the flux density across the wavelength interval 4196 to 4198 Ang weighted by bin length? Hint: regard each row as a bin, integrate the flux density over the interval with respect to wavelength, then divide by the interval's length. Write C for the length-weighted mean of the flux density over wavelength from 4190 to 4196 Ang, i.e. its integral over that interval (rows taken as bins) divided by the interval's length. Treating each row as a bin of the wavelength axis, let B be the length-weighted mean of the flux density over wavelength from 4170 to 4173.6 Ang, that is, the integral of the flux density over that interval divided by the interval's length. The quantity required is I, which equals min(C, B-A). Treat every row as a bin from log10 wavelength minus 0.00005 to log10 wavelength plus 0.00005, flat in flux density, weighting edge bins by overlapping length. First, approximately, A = 28.3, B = 24.8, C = 28.4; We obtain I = -3.5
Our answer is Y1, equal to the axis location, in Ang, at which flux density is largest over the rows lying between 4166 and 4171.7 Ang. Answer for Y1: 4166.38 Ang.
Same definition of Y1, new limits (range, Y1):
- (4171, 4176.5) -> 4175.98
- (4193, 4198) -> 4195.26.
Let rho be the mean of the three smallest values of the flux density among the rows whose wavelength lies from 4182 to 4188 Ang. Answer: 30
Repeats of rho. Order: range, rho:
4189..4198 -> 28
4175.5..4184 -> 26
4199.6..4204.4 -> 26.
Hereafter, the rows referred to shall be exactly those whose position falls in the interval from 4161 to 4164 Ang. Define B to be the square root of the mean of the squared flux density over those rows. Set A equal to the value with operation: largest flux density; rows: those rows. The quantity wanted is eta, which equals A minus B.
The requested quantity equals 0.74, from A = 28.84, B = 28.1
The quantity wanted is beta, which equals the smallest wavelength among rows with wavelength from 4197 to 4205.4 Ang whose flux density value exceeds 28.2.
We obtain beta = 4198.16 Ang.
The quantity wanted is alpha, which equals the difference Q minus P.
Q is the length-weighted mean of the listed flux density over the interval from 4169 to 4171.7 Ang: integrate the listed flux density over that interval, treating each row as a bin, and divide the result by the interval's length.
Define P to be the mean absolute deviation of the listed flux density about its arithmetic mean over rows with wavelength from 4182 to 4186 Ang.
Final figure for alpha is 23.3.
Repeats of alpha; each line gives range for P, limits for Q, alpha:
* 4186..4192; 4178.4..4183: 25.0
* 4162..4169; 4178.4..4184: 25.5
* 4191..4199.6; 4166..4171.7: 25.3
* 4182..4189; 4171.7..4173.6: 21.5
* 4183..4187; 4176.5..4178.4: 26.4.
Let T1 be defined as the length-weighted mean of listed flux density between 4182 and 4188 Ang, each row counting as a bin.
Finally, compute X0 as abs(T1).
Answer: 31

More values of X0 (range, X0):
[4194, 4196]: 29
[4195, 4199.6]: 29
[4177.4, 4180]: 27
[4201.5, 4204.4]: 26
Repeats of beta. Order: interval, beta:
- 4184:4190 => 4184.65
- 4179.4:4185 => 4182.72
